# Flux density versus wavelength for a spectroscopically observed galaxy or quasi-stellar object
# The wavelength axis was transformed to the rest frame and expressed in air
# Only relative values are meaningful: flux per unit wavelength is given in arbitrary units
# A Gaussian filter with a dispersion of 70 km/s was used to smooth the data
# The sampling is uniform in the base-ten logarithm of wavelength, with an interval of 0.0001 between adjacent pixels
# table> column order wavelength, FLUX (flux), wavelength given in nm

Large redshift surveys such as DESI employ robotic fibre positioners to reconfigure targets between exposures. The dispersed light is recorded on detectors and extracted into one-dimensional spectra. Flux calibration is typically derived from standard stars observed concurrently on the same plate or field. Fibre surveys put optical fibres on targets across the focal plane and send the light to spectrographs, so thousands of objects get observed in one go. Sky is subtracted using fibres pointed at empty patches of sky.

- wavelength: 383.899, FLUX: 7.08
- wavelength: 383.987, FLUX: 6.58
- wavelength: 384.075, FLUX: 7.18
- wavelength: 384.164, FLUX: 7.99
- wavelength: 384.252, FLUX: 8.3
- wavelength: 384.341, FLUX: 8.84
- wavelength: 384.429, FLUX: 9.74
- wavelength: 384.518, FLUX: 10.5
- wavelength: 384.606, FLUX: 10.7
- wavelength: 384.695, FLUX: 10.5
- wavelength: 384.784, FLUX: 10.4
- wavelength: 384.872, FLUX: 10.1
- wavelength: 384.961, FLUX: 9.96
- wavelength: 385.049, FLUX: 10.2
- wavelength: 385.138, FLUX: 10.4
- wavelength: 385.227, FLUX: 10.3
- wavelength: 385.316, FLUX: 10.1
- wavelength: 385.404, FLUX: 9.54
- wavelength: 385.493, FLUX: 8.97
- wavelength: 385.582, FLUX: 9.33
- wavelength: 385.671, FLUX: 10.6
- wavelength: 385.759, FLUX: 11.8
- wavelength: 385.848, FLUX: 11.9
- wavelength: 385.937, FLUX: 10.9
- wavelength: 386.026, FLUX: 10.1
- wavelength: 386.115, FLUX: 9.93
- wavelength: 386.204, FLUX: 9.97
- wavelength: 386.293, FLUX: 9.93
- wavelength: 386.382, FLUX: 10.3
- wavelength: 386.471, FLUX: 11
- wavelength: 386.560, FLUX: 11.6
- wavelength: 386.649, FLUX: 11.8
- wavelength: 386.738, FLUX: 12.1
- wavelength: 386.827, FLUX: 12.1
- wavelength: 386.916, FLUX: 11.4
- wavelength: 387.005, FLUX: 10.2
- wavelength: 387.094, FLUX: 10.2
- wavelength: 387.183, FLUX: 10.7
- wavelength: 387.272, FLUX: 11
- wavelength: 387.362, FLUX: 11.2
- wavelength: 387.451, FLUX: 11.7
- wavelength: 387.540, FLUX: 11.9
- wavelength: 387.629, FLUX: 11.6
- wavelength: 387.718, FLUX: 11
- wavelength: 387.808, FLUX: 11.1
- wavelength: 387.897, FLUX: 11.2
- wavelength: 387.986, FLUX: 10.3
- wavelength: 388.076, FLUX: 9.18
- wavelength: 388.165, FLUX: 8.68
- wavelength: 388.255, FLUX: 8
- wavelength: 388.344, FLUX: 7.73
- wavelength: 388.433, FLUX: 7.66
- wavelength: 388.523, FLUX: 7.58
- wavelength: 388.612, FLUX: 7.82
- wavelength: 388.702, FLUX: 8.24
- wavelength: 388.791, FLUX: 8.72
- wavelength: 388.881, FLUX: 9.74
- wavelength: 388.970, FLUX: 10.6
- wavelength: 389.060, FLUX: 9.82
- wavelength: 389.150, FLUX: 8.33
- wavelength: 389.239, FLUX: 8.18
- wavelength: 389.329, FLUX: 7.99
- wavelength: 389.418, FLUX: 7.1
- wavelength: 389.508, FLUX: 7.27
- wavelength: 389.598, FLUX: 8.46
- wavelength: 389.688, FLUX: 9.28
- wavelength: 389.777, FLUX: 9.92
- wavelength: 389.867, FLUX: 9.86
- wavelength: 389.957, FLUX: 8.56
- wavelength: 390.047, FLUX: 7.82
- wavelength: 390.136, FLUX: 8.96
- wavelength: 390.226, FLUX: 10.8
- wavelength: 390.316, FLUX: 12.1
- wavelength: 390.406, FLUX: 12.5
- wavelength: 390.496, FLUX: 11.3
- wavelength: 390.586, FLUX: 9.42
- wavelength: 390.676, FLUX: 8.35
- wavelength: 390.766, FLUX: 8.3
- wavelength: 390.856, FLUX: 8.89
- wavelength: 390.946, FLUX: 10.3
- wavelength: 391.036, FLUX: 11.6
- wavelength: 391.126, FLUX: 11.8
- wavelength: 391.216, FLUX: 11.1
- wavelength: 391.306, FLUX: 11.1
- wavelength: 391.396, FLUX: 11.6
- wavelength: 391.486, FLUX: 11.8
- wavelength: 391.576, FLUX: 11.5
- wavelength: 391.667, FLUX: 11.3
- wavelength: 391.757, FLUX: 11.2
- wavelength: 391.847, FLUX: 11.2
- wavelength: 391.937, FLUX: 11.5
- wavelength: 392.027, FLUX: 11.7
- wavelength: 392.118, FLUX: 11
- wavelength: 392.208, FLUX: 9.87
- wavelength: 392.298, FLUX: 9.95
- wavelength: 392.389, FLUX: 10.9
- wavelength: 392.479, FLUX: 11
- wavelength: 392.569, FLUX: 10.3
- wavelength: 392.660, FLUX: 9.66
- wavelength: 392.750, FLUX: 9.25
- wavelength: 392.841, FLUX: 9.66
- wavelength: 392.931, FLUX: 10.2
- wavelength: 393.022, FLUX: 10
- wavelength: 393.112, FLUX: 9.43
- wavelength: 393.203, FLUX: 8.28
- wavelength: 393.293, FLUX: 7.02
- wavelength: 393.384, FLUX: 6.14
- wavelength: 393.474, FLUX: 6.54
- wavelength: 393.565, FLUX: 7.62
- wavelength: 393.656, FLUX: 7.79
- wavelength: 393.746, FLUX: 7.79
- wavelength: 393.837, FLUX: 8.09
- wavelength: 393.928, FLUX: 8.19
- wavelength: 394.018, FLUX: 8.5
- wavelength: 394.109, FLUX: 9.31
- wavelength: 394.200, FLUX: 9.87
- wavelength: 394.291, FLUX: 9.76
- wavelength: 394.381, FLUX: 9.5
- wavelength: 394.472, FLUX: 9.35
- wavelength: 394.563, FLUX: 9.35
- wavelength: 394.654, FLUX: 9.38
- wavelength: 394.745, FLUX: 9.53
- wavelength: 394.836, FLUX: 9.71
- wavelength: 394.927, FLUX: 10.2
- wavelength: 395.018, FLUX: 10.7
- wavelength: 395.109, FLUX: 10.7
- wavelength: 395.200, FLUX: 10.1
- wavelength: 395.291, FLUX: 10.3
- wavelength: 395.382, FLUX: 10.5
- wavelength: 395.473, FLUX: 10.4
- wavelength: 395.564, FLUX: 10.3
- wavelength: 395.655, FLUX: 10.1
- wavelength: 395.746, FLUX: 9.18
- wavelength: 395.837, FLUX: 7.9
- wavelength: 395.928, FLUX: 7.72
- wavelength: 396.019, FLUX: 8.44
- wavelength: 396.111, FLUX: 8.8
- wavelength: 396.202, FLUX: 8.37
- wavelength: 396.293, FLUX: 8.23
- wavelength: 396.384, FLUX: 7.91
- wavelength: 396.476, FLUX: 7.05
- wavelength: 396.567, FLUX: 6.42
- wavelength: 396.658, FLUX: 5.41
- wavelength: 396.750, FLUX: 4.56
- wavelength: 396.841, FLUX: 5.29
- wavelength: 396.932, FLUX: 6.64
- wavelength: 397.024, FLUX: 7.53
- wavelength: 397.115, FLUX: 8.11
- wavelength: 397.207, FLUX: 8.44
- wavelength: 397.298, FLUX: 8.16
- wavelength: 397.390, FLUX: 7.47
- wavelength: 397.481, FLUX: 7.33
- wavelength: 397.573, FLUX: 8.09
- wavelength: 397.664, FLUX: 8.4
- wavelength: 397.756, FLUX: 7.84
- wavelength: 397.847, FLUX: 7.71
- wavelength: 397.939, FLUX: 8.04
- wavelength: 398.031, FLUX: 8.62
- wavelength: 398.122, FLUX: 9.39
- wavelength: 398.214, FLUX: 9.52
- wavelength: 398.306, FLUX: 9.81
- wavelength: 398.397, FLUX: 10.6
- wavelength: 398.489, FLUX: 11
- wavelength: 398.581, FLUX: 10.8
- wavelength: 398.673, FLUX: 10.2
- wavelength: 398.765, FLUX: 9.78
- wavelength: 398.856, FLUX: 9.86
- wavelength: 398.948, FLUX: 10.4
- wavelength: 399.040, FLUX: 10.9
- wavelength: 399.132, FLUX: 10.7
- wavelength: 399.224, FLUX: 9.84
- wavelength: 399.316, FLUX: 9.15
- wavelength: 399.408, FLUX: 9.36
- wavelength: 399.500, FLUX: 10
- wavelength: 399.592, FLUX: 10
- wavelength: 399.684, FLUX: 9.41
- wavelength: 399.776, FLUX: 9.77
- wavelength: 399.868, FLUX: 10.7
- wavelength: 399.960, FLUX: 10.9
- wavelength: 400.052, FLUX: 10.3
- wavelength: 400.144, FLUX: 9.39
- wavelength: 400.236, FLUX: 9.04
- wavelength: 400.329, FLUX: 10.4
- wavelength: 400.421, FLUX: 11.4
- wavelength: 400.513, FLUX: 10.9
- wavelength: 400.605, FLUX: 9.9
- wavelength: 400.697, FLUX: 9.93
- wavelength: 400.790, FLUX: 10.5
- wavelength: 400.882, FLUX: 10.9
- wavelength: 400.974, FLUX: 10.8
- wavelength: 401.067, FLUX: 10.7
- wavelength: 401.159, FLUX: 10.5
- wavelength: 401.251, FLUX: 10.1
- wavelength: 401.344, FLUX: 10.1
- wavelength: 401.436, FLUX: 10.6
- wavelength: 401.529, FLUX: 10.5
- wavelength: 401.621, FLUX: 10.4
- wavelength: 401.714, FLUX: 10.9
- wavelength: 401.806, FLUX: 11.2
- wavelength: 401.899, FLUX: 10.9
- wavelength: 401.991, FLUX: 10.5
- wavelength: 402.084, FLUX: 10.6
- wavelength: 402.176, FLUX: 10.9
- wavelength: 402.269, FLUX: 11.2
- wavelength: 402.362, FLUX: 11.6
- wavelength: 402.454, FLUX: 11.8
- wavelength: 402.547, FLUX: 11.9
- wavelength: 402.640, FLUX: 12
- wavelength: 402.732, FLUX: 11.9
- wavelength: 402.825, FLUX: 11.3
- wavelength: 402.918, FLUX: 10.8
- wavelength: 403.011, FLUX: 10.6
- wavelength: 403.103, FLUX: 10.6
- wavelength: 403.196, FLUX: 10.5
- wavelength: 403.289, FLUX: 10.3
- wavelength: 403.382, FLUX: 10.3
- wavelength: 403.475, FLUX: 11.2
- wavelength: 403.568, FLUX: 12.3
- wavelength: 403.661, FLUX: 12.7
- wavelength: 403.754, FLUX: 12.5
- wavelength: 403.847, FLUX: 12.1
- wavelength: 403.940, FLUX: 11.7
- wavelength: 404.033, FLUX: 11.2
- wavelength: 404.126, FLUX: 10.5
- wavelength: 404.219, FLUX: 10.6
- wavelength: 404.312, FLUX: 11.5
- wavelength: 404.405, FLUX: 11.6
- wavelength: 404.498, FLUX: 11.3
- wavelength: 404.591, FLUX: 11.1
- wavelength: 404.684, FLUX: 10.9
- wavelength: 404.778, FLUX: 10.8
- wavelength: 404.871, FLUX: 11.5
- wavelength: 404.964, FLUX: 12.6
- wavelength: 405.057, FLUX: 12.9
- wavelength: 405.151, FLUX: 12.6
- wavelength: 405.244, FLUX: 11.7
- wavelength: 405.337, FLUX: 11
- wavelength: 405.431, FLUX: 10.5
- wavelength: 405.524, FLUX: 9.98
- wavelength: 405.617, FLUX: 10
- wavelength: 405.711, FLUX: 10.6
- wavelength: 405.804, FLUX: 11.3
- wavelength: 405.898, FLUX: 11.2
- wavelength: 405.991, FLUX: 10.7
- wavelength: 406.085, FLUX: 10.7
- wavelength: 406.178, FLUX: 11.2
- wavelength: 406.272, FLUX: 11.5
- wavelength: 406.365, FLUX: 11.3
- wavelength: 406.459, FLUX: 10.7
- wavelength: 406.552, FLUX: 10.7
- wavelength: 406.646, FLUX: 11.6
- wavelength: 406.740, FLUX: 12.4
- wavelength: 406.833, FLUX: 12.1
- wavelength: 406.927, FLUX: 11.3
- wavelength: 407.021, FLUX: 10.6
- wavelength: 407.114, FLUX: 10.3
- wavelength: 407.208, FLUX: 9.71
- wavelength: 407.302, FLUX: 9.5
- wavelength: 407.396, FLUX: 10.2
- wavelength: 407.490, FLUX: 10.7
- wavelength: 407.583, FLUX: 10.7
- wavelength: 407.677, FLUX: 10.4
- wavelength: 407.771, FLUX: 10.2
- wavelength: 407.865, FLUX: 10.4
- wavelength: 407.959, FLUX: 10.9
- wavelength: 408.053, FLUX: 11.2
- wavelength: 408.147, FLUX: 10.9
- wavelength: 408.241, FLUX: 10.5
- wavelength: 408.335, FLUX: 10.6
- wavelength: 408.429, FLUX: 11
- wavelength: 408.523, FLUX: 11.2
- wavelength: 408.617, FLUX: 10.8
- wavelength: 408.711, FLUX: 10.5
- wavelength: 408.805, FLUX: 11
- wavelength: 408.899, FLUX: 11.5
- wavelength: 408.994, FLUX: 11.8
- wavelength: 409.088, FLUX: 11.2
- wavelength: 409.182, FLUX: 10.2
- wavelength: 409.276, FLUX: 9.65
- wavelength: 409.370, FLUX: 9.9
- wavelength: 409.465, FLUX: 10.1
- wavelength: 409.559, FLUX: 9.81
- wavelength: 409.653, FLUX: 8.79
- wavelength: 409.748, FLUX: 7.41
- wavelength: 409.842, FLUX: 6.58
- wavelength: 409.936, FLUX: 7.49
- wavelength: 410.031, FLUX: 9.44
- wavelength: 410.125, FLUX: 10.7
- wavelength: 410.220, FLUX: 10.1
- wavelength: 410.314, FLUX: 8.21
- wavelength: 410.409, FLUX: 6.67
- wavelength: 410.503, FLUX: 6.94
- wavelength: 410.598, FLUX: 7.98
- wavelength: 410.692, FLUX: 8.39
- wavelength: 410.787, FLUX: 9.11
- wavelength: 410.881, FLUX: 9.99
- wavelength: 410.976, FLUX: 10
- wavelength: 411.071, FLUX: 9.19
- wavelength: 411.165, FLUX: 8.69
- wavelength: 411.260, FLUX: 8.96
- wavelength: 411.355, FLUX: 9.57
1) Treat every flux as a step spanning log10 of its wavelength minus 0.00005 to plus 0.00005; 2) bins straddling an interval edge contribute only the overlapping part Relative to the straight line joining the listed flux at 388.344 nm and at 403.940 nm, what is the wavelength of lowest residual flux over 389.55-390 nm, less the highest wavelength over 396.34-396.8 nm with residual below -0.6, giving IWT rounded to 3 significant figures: -7.15 nm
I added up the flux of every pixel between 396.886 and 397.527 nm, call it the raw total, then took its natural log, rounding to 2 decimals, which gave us 3.98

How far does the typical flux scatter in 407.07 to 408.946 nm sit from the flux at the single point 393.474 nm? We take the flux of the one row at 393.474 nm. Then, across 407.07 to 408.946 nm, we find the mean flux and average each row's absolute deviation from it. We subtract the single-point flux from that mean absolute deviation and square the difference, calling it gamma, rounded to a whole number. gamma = 38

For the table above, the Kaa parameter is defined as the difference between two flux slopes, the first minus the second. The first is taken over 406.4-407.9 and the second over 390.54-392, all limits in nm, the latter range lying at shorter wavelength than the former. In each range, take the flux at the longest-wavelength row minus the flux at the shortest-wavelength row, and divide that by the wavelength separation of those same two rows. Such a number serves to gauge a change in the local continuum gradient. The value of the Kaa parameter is -1.8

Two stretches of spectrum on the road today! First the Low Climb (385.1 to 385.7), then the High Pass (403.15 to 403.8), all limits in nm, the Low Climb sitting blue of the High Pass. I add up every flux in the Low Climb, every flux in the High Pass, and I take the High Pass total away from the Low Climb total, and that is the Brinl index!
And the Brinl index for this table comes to -11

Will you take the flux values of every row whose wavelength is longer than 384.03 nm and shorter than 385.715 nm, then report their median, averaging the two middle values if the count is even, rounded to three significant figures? 10.1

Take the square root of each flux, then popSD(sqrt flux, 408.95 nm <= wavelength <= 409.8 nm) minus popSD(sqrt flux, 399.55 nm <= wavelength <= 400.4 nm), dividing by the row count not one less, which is 0.10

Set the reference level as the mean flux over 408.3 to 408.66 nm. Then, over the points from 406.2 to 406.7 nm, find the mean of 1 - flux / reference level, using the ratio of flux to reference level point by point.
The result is -0.02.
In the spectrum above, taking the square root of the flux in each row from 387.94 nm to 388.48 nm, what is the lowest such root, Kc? 2.77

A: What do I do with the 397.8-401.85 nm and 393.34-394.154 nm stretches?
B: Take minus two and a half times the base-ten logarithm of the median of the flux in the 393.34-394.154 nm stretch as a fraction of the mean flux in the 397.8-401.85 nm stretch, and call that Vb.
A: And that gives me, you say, 0.3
